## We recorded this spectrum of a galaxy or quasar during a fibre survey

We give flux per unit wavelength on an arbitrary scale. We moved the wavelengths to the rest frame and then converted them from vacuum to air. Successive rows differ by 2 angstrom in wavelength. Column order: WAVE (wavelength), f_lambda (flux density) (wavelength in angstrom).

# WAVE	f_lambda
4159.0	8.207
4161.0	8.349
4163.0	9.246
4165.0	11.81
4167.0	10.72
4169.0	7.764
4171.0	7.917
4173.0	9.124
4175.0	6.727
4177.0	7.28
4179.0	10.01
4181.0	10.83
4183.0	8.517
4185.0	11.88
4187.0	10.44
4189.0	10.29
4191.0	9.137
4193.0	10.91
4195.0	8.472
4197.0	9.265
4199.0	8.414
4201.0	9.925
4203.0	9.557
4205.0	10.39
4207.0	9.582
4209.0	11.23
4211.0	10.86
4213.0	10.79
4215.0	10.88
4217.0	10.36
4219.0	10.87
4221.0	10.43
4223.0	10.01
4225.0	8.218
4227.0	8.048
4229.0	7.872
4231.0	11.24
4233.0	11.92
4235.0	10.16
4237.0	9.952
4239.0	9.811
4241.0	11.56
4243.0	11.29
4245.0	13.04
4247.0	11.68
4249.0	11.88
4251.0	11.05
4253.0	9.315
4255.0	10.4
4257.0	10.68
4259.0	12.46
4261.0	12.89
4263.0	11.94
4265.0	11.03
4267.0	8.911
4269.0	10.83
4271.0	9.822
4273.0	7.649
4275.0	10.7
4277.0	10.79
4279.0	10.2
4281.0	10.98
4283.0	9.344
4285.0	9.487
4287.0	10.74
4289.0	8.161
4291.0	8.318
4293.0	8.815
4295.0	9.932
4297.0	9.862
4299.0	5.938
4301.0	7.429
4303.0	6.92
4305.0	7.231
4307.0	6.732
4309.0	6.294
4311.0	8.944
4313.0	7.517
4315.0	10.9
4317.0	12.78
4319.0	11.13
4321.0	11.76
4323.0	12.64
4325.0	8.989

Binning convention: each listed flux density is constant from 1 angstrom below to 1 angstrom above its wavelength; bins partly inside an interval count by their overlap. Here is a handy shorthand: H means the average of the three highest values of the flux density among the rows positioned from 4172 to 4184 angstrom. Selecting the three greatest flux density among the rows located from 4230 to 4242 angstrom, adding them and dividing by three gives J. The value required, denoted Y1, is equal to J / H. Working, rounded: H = 10.0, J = 11.6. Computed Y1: 1.16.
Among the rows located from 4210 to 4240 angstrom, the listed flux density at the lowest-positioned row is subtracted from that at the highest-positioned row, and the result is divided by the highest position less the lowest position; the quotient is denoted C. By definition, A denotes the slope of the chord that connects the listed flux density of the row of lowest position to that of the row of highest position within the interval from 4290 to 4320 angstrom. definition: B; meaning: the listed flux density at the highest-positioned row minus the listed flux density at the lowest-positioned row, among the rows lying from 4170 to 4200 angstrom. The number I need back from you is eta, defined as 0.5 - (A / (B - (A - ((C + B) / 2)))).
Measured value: 0.34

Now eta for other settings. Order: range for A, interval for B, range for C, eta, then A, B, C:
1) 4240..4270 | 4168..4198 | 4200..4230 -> 0.51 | -0.03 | 1.5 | -0.07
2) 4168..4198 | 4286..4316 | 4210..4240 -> 0.18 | 0.05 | 0.2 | -0.04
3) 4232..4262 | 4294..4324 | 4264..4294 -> 0.49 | 0.03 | 2.7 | -0.08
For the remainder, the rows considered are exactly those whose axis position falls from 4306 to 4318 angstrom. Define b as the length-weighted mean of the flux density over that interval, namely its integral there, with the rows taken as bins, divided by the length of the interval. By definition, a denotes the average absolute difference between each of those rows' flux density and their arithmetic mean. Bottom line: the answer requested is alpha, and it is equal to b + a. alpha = 10.9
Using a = 2.01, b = 8.9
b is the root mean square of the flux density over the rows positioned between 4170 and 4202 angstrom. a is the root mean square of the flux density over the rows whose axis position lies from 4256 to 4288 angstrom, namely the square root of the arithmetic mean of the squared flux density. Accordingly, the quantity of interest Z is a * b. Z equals 100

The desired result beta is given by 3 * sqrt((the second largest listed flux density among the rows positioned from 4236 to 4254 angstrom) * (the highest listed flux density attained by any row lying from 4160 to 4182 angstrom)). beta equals 35.5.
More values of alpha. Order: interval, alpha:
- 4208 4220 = 11.0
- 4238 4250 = 12.2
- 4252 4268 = 12.1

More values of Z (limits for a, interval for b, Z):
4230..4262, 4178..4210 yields 112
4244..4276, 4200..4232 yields 111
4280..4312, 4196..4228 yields 86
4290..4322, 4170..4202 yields 85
